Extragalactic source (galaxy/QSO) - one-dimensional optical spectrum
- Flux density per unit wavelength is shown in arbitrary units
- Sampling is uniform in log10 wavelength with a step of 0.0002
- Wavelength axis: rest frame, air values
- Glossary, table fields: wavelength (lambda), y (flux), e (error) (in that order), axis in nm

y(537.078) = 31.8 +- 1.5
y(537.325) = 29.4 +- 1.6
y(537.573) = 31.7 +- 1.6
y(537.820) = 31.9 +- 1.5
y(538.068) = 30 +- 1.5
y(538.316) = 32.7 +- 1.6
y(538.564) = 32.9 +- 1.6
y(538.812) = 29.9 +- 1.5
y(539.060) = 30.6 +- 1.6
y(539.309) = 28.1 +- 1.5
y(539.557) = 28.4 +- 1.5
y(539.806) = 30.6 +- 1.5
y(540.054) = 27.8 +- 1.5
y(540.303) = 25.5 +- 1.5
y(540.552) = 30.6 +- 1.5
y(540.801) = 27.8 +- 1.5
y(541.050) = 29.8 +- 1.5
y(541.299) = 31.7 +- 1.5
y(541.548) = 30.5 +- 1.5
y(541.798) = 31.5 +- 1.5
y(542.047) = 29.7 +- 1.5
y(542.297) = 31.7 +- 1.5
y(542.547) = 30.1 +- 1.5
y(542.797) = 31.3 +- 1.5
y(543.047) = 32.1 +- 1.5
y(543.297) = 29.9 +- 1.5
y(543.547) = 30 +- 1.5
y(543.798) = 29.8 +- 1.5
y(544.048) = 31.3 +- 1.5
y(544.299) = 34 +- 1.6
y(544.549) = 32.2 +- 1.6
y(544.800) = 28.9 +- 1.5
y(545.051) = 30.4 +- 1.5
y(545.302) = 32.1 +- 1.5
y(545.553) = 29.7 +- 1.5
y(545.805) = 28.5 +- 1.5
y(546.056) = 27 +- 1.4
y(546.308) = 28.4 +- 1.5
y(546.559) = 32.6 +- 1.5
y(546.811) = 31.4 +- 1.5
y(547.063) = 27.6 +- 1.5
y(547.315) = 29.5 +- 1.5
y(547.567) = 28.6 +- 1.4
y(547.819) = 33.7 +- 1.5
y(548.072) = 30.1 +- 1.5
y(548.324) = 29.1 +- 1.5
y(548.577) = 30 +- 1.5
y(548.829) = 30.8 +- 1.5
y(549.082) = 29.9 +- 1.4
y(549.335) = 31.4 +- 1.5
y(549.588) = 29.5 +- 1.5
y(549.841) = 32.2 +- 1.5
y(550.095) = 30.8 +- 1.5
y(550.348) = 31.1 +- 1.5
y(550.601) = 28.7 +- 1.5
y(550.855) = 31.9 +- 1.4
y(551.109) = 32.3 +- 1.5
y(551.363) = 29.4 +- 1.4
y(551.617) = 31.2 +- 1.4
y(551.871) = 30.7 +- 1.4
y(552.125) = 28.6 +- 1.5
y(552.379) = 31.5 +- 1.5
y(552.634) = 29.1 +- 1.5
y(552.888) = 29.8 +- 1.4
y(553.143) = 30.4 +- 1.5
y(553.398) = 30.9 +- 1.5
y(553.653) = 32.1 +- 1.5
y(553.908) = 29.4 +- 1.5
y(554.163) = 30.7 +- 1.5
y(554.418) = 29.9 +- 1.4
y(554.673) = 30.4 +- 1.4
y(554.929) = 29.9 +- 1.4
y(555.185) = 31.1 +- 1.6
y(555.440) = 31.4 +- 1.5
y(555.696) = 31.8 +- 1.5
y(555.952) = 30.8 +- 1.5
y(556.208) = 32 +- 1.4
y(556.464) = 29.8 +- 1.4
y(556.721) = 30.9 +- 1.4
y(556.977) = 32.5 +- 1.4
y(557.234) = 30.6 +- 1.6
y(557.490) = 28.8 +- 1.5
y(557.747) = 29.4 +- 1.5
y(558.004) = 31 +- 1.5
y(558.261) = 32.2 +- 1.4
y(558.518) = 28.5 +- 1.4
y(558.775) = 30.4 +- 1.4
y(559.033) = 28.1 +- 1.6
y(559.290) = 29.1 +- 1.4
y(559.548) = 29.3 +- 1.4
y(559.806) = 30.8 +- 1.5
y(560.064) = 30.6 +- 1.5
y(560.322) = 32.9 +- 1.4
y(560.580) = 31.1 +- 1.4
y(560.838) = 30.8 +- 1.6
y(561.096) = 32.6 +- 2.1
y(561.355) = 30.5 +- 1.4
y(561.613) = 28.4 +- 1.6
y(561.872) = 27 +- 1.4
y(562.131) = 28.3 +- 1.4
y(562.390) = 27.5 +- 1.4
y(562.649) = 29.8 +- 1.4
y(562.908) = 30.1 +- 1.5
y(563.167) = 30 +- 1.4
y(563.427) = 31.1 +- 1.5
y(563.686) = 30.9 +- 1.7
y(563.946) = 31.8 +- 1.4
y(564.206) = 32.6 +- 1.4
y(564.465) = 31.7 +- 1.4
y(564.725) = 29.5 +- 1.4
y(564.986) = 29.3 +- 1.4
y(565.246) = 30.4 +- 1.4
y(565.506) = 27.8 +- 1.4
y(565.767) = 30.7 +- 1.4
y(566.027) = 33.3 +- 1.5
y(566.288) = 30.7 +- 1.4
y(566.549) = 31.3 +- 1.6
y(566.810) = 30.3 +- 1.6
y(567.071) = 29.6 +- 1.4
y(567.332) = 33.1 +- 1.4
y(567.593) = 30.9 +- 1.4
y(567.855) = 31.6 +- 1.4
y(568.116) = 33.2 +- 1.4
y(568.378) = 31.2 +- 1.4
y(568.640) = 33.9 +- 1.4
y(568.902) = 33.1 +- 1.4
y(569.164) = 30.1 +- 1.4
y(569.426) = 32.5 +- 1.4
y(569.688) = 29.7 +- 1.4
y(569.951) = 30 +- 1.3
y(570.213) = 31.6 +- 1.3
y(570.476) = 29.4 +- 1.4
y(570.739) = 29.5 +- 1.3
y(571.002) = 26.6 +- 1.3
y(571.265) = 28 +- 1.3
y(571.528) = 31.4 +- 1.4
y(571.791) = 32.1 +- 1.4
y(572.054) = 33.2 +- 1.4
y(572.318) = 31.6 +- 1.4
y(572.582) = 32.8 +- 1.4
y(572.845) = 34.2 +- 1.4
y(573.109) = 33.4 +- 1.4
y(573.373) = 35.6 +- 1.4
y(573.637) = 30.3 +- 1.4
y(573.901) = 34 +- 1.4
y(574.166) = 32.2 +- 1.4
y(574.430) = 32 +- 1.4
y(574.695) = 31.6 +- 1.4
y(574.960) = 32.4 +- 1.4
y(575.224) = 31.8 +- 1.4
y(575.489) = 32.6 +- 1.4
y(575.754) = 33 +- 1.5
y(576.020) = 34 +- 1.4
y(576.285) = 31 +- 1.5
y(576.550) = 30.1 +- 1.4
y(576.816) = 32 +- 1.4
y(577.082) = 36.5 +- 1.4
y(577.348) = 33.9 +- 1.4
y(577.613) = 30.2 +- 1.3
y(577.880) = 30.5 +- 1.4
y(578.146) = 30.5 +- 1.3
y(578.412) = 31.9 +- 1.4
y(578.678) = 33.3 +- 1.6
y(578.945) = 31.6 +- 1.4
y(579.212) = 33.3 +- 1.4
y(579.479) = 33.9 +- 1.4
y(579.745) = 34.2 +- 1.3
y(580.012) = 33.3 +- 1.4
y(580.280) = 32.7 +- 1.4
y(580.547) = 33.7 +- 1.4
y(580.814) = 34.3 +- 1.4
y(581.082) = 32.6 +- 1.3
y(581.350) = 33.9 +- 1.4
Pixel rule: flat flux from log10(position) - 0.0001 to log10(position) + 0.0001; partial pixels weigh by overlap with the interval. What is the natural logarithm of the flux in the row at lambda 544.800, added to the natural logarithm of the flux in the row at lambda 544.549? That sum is 6.836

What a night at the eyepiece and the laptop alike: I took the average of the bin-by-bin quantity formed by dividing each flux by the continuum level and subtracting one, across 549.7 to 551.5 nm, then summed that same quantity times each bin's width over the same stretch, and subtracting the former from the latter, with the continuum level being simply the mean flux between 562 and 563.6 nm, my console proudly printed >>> 0.038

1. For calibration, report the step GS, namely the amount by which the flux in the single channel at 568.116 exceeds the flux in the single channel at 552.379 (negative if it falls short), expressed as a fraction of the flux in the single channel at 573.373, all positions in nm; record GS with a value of 0.048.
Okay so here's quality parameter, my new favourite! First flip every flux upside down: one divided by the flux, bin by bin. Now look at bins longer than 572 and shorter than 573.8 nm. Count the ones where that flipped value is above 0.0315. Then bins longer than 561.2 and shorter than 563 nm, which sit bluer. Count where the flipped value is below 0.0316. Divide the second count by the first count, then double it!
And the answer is 0.00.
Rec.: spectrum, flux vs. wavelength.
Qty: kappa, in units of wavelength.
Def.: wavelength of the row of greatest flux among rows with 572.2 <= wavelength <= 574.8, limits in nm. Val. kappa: 573.373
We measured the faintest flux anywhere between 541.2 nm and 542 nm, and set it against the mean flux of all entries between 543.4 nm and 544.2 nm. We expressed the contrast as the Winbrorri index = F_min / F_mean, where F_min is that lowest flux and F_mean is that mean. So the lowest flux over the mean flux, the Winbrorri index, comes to 1.00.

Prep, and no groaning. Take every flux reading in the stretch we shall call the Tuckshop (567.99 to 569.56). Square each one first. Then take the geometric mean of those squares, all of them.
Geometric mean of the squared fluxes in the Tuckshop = 1044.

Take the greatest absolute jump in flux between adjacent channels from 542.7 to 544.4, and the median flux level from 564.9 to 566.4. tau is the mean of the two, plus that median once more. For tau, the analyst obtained 47.2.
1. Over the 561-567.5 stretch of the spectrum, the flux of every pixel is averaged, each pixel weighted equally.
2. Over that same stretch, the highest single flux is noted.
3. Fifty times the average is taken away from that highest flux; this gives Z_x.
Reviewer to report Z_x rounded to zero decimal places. -1483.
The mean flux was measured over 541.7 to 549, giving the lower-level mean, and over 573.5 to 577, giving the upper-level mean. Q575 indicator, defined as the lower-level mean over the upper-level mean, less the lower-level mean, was -29.5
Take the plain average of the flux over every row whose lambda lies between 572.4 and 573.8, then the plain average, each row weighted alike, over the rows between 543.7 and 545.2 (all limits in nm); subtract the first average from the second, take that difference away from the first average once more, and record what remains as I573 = 35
